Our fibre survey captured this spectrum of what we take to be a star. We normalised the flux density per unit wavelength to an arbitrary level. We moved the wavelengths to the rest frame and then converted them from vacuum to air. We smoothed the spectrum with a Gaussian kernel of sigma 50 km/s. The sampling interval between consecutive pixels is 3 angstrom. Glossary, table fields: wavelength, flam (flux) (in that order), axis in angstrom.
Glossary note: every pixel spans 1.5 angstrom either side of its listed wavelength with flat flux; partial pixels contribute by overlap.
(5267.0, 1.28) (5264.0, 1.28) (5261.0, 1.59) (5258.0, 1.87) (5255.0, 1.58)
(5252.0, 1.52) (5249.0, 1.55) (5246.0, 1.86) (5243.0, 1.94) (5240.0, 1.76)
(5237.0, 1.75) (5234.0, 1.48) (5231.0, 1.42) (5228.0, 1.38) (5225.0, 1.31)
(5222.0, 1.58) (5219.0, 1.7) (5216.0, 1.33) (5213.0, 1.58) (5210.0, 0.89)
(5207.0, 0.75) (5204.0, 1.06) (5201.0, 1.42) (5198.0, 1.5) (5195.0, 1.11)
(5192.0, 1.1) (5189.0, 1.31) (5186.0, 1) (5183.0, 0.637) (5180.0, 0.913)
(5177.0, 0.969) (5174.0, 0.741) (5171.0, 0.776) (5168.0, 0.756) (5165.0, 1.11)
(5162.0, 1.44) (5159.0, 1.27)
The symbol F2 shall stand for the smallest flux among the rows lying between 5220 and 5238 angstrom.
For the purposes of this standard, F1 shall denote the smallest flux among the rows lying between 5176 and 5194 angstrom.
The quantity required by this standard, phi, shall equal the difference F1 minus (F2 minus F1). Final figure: 0.0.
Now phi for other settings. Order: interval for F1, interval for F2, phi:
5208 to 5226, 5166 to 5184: 1.1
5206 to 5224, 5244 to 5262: 0.0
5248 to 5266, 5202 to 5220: 1.8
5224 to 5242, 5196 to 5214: 1.9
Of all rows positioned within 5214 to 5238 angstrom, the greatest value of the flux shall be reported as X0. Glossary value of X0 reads 1.75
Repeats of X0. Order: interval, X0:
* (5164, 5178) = 1.11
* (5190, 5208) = 1.5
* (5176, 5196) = 1.31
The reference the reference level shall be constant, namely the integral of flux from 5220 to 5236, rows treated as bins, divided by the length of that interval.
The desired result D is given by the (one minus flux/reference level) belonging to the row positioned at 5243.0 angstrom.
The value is -0.34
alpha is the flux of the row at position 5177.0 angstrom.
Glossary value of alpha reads 0.969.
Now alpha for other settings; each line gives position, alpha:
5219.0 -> 1.7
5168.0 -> 0.756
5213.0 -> 1.58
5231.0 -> 1.42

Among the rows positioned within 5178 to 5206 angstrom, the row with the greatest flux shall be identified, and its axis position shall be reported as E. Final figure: 5198.0 angstrom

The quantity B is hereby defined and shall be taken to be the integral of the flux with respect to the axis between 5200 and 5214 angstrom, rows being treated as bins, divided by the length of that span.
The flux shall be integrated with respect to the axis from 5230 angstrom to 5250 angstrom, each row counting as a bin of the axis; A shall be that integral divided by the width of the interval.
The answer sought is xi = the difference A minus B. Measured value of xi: 0.58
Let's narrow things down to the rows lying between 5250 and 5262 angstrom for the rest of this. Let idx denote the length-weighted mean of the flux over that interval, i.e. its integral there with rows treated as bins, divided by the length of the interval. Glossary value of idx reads 1.6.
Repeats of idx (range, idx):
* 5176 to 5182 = 0.9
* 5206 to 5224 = 1.3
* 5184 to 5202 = 1.2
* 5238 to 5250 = 1.8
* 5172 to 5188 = 0.9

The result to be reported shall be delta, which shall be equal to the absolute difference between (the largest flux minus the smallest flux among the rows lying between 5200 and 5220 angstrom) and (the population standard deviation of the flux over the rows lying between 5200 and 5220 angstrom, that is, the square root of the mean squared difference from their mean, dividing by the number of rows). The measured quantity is 0.62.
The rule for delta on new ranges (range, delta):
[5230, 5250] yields 0.34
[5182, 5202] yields 0.59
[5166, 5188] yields 0.24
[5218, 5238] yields 0.29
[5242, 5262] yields 0.25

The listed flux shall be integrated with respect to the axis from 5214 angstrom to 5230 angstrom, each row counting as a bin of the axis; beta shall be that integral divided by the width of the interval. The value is 1.5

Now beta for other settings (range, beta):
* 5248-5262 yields 1.6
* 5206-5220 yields 1.3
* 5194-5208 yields 1.2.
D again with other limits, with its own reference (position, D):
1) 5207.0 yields 0.48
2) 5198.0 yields -0.03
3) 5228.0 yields 0.05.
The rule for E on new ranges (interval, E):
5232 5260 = 5243.0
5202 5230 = 5219.0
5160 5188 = 5162.0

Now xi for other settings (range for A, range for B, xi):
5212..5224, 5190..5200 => 0.29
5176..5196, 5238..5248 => -0.83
